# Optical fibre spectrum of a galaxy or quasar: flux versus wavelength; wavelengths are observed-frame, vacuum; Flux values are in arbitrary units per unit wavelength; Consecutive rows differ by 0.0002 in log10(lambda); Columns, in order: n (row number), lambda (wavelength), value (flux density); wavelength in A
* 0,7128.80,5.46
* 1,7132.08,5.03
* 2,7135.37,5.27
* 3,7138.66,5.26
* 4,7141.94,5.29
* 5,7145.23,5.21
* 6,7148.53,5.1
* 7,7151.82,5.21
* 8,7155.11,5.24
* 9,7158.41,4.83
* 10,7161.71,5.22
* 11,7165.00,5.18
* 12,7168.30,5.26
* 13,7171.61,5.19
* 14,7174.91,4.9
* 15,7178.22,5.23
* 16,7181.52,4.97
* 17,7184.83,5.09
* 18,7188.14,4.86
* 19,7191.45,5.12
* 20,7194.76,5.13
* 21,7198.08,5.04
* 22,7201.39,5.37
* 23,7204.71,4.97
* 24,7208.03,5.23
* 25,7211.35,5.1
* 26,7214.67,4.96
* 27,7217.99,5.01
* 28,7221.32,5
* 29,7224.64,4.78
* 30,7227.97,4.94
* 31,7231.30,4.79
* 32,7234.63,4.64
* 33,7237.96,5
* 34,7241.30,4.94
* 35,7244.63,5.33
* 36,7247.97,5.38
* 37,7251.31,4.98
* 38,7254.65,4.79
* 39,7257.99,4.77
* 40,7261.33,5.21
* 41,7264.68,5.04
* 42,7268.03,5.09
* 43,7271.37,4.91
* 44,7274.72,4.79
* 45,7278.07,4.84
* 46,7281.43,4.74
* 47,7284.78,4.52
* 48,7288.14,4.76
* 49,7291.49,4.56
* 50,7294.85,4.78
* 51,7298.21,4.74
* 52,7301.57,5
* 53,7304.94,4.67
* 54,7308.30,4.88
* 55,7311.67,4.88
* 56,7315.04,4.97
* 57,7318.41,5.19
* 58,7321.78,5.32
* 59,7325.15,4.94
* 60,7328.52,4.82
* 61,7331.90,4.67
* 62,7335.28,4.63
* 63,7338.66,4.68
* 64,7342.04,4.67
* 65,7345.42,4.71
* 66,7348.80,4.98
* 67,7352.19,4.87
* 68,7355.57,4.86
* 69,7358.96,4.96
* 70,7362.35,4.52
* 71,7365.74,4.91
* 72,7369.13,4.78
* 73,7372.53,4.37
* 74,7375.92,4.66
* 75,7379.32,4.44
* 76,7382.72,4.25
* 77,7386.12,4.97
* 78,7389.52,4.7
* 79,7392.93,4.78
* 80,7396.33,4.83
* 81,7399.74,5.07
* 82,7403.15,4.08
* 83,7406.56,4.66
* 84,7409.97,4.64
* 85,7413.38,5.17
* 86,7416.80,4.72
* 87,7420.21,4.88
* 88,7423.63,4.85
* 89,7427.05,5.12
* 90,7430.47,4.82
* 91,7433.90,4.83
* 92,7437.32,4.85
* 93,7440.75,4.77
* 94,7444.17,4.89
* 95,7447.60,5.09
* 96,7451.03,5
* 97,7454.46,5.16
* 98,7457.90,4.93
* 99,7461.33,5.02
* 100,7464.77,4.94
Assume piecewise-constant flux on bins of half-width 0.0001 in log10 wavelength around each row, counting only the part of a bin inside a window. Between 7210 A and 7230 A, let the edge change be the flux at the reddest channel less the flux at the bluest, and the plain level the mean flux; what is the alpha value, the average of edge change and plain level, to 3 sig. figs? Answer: 2.40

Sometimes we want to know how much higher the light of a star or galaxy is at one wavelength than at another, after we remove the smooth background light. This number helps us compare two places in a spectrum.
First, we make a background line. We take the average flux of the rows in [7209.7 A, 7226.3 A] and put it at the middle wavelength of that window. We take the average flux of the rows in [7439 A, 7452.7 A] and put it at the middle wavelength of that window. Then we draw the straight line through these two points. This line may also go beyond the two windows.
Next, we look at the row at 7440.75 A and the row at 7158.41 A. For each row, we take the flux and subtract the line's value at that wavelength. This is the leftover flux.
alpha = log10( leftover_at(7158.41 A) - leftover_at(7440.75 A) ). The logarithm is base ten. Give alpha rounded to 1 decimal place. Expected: -1.7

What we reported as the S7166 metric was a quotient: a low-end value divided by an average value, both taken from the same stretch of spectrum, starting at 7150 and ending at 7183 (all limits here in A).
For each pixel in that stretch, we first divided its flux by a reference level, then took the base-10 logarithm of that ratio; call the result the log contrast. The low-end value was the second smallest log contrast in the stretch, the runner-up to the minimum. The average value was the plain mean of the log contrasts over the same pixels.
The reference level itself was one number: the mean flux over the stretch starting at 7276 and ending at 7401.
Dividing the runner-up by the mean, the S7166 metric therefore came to 0.4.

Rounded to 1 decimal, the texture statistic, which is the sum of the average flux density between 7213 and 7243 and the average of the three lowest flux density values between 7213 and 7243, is 9.6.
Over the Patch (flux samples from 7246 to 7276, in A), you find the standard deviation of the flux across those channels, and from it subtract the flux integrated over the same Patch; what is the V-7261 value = -150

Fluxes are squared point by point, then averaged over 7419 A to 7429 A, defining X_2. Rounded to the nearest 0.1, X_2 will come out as 24.5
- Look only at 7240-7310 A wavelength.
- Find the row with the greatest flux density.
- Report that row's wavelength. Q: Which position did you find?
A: 7247.97 A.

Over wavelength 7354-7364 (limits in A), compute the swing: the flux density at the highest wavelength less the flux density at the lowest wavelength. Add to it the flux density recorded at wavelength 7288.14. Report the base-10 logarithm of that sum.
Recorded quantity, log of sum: 0.645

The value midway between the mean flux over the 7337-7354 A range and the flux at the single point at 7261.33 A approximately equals 5.00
